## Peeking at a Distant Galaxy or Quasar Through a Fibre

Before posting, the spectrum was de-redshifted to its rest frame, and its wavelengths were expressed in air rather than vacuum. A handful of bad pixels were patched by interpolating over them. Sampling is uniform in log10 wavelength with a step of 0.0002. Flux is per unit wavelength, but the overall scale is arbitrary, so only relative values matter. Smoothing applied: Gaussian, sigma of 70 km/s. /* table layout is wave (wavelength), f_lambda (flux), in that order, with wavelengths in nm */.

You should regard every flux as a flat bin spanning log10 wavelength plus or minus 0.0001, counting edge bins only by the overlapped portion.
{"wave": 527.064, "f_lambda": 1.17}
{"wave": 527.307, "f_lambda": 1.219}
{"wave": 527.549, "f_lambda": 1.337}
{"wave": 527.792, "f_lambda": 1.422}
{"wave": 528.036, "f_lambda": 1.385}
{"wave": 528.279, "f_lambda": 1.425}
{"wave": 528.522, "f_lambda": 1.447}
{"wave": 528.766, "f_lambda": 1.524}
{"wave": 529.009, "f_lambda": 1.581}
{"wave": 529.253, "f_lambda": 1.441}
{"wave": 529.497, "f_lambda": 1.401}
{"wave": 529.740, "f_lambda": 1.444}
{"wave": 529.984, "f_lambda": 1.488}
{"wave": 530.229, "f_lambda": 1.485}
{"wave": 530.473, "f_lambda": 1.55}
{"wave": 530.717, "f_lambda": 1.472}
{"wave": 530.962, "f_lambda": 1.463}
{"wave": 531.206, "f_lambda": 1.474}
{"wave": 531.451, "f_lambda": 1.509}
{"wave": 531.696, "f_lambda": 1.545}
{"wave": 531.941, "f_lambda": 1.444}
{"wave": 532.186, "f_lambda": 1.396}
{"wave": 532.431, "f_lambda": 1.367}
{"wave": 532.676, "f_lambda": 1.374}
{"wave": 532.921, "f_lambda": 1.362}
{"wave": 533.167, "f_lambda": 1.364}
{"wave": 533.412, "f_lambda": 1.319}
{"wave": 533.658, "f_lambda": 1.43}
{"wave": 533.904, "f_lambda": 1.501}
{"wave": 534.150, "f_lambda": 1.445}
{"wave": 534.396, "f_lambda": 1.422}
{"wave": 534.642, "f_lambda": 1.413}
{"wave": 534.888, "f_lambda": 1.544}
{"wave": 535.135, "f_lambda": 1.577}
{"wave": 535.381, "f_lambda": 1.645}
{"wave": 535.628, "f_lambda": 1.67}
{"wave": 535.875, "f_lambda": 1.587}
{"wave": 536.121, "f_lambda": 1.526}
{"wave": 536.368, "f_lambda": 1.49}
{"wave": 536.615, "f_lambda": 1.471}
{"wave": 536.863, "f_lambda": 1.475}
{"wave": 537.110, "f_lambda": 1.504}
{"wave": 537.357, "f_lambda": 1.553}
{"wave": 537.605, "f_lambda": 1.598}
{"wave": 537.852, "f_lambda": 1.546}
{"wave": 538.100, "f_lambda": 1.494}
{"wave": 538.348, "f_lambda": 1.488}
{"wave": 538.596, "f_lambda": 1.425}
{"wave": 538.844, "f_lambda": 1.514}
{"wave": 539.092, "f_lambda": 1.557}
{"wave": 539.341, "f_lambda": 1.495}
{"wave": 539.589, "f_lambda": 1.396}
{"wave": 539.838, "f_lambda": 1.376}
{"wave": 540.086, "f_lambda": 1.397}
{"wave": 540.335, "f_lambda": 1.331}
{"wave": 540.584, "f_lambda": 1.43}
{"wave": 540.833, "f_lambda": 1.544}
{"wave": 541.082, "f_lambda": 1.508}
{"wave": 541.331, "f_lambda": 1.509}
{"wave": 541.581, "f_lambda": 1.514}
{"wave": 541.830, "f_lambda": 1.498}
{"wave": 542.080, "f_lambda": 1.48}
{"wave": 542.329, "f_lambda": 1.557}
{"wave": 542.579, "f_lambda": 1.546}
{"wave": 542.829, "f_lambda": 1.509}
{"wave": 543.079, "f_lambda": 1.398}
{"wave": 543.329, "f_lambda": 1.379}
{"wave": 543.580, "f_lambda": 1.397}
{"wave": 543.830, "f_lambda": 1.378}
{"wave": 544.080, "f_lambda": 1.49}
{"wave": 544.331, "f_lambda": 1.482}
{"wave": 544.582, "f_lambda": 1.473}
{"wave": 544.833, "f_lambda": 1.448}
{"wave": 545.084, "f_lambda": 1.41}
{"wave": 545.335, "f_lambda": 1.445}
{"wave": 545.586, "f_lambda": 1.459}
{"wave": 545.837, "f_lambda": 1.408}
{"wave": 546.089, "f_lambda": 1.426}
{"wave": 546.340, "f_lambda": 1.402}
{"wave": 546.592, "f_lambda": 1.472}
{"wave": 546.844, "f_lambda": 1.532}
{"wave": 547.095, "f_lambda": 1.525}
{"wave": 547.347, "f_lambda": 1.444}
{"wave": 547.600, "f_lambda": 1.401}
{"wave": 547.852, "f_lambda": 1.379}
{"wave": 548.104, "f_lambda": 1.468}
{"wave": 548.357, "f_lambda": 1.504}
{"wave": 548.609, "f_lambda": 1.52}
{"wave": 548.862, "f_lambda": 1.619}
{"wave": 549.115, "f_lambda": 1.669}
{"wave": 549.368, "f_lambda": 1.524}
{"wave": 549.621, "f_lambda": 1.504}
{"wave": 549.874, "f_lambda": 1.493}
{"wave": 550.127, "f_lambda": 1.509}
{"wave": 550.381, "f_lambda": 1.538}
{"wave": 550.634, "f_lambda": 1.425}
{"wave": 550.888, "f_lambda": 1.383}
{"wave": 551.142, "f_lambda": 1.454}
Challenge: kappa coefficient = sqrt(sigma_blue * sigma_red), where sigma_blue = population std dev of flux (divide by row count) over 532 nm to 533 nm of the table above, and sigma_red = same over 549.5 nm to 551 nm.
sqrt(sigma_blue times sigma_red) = 0.026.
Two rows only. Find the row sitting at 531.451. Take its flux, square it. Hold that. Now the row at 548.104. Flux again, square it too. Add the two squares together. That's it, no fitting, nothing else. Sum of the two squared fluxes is 4.4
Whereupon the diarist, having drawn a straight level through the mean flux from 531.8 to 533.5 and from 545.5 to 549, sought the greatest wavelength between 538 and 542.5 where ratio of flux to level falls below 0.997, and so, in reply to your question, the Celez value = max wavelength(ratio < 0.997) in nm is 540.335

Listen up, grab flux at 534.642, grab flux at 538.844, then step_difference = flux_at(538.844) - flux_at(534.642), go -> 0.101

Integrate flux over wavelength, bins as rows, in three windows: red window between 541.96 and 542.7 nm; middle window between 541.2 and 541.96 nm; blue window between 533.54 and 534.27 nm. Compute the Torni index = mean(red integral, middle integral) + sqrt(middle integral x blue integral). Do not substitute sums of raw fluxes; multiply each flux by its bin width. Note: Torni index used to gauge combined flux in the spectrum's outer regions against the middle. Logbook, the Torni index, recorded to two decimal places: 2.24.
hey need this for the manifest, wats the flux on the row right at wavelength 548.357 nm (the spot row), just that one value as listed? 1.504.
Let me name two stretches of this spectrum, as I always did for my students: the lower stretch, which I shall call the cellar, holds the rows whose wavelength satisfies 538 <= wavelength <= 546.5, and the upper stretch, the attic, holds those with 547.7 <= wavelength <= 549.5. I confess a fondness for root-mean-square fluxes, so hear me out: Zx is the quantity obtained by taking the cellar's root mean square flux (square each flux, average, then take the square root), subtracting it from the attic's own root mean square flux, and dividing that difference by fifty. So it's 0.0014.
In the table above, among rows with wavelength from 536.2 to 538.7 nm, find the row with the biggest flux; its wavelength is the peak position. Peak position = 537.605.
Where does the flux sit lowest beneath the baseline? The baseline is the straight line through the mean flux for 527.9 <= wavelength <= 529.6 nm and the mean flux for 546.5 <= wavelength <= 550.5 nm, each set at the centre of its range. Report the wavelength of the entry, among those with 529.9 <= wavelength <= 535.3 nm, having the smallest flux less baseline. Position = 533.412 nm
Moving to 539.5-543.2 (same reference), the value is 540.335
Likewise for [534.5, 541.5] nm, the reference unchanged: 540.335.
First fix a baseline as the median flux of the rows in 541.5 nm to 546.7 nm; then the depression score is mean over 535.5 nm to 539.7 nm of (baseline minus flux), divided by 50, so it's -0.0012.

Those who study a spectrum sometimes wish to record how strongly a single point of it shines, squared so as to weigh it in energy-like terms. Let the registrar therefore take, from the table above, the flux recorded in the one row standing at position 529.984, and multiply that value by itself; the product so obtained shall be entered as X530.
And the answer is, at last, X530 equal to 2.2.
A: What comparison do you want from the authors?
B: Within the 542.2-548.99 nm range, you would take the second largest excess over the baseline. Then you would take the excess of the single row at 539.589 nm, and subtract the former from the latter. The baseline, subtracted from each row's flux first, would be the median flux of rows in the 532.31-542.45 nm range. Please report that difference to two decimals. -0.16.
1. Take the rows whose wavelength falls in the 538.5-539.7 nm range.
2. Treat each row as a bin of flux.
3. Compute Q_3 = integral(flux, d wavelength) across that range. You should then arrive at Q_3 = 1.8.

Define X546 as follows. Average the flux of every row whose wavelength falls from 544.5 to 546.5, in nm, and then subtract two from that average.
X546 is -0.566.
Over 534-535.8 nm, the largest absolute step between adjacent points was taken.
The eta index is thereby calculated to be 0.131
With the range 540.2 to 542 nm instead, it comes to 0.114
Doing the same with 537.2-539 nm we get 0.089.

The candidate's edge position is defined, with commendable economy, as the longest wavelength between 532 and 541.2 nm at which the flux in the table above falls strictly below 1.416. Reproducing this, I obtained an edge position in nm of 540.335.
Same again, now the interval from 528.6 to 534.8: 534.642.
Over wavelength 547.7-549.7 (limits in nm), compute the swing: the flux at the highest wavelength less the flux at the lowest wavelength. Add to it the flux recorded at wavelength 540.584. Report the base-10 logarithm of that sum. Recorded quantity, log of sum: 0.192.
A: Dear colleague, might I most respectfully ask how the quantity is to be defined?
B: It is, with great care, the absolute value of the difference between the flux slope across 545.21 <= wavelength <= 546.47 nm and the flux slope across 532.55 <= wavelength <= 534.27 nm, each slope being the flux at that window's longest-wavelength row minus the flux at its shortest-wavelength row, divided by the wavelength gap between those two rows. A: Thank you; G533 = 0.091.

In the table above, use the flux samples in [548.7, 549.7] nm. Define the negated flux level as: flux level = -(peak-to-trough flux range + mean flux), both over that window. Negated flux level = -1.74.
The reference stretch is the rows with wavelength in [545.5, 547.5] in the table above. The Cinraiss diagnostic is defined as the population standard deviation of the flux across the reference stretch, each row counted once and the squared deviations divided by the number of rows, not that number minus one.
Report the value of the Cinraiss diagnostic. 0.046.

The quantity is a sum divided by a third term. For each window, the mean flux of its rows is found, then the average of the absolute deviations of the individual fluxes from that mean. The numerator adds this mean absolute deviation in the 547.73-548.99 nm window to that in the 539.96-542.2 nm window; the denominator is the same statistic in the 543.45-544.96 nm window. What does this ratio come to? 3.00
